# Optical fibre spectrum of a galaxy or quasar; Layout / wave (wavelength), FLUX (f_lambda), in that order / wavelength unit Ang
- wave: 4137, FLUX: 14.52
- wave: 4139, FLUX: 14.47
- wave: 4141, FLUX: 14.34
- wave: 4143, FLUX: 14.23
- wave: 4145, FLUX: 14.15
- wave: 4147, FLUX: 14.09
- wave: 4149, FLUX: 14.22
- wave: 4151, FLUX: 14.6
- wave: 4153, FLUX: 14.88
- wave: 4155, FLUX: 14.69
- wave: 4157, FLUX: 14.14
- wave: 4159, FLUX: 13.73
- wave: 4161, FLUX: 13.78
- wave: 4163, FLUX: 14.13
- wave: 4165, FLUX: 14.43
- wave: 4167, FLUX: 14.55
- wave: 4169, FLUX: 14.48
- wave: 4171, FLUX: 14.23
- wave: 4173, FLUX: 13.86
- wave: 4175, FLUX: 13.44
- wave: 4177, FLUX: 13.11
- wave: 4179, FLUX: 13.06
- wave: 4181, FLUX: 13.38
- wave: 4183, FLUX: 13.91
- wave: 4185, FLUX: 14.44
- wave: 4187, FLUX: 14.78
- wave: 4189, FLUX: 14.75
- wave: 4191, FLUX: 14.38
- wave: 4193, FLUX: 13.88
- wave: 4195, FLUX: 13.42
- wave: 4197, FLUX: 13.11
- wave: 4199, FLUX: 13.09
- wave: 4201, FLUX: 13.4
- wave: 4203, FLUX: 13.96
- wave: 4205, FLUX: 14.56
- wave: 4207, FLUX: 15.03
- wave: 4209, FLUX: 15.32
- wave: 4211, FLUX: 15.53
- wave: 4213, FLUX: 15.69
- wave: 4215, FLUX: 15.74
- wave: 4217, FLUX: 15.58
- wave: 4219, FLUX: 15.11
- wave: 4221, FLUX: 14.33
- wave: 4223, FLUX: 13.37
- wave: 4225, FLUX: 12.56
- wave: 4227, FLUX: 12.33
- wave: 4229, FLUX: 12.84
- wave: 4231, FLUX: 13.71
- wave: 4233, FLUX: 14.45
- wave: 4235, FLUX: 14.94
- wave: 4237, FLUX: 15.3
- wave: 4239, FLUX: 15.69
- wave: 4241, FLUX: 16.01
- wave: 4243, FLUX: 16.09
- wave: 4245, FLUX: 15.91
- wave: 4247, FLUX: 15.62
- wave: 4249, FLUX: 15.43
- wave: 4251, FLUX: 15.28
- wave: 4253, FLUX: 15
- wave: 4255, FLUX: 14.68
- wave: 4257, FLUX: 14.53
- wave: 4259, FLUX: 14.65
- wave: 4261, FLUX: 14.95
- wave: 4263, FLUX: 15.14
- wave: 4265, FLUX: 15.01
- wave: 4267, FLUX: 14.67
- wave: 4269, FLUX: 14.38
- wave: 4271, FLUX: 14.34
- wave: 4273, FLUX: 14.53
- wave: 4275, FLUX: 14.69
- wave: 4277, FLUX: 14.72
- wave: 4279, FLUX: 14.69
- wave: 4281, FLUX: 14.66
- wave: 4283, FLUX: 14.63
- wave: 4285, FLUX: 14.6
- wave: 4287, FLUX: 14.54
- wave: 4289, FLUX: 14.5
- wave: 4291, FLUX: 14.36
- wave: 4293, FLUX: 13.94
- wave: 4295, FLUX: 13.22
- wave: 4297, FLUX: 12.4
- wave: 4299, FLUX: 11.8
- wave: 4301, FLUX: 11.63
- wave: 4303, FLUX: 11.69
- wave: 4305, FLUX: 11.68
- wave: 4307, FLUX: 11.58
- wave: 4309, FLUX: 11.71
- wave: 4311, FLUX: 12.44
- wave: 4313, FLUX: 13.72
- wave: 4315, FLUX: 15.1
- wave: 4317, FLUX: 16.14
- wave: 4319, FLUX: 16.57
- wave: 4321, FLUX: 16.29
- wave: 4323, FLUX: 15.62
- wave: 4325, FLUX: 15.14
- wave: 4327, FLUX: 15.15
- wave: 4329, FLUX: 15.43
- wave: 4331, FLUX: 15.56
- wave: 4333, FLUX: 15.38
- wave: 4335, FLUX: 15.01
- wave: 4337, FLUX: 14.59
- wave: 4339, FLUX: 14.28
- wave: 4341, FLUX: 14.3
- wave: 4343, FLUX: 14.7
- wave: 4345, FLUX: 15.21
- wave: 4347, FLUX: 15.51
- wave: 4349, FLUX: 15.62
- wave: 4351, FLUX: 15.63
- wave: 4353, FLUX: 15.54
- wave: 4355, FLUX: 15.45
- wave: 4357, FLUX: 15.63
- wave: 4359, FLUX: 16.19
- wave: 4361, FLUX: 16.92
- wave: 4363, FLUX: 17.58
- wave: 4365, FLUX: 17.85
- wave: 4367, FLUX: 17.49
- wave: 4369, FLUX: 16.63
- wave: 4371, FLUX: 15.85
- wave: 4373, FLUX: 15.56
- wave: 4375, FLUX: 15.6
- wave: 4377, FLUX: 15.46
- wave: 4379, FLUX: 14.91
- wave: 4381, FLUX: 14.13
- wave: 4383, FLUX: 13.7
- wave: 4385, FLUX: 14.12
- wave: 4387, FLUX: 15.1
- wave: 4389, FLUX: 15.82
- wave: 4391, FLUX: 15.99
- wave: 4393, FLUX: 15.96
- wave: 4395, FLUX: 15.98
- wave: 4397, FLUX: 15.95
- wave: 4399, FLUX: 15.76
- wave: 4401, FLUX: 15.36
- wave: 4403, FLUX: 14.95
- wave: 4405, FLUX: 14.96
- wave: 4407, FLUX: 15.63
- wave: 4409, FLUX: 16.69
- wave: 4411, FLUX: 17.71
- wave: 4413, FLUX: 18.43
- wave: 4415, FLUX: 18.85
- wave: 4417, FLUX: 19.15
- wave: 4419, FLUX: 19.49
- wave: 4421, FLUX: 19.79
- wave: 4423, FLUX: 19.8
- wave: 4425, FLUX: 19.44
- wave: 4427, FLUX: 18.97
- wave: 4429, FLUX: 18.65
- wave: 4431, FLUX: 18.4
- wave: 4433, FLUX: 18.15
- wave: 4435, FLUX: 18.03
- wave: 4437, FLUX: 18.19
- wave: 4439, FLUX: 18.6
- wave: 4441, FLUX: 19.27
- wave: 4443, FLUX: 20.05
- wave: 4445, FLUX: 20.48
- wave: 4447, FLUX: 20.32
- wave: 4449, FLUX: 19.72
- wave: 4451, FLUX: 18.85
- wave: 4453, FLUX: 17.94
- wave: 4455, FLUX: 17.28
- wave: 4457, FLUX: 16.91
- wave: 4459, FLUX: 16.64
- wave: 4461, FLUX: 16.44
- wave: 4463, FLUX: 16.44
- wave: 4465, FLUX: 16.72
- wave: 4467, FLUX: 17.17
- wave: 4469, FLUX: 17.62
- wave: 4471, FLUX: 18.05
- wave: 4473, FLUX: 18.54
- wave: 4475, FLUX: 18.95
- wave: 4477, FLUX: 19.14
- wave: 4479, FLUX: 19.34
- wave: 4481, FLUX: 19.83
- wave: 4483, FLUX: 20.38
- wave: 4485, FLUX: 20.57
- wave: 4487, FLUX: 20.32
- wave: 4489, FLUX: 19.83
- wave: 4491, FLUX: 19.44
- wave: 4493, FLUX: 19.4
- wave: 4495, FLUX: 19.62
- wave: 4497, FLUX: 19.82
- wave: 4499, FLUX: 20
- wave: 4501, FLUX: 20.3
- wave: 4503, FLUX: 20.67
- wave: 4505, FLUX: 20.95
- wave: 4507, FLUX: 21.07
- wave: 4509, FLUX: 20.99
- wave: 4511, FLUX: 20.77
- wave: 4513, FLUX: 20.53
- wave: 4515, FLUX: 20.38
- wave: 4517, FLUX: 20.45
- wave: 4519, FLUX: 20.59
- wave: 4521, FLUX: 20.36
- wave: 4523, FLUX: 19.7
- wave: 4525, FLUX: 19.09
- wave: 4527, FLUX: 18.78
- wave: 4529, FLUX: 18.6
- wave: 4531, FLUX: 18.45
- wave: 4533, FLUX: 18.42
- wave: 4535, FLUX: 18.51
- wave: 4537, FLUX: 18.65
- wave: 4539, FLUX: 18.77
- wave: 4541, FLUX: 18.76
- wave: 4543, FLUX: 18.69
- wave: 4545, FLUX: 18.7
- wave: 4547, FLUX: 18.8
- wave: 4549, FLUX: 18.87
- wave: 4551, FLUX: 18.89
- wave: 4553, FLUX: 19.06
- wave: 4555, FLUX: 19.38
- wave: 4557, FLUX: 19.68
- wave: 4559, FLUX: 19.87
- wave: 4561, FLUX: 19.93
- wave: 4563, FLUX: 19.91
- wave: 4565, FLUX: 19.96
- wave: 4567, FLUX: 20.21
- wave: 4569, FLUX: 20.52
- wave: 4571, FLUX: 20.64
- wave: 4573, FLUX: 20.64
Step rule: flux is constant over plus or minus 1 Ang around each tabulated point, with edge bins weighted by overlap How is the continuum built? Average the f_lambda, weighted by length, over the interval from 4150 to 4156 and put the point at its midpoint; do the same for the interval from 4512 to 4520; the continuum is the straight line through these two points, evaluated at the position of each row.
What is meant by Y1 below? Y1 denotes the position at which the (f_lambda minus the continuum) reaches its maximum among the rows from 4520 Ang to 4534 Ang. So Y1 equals 4521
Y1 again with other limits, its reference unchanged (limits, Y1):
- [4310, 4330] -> 4319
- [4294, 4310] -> 4295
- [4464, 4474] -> 4473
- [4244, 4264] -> 4245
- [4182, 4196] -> 4187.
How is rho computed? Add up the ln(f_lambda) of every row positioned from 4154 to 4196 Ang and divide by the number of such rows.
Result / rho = 2.64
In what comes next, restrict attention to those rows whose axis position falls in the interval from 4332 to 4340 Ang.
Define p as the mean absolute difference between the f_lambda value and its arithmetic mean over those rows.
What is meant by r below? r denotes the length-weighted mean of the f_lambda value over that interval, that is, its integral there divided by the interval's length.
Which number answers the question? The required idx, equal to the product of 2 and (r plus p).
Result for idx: 30.4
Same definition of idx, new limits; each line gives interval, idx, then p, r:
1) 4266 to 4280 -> 29.4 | 0.14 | 14.6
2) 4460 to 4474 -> 35.9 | 0.67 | 17.3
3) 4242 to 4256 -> 31.6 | 0.38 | 15.4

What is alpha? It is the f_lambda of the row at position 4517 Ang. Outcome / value 20.45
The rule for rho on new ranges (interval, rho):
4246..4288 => 2.69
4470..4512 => 2.99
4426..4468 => 2.90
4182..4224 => 2.67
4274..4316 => 2.59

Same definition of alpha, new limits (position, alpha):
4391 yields 15.99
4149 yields 14.22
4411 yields 17.71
